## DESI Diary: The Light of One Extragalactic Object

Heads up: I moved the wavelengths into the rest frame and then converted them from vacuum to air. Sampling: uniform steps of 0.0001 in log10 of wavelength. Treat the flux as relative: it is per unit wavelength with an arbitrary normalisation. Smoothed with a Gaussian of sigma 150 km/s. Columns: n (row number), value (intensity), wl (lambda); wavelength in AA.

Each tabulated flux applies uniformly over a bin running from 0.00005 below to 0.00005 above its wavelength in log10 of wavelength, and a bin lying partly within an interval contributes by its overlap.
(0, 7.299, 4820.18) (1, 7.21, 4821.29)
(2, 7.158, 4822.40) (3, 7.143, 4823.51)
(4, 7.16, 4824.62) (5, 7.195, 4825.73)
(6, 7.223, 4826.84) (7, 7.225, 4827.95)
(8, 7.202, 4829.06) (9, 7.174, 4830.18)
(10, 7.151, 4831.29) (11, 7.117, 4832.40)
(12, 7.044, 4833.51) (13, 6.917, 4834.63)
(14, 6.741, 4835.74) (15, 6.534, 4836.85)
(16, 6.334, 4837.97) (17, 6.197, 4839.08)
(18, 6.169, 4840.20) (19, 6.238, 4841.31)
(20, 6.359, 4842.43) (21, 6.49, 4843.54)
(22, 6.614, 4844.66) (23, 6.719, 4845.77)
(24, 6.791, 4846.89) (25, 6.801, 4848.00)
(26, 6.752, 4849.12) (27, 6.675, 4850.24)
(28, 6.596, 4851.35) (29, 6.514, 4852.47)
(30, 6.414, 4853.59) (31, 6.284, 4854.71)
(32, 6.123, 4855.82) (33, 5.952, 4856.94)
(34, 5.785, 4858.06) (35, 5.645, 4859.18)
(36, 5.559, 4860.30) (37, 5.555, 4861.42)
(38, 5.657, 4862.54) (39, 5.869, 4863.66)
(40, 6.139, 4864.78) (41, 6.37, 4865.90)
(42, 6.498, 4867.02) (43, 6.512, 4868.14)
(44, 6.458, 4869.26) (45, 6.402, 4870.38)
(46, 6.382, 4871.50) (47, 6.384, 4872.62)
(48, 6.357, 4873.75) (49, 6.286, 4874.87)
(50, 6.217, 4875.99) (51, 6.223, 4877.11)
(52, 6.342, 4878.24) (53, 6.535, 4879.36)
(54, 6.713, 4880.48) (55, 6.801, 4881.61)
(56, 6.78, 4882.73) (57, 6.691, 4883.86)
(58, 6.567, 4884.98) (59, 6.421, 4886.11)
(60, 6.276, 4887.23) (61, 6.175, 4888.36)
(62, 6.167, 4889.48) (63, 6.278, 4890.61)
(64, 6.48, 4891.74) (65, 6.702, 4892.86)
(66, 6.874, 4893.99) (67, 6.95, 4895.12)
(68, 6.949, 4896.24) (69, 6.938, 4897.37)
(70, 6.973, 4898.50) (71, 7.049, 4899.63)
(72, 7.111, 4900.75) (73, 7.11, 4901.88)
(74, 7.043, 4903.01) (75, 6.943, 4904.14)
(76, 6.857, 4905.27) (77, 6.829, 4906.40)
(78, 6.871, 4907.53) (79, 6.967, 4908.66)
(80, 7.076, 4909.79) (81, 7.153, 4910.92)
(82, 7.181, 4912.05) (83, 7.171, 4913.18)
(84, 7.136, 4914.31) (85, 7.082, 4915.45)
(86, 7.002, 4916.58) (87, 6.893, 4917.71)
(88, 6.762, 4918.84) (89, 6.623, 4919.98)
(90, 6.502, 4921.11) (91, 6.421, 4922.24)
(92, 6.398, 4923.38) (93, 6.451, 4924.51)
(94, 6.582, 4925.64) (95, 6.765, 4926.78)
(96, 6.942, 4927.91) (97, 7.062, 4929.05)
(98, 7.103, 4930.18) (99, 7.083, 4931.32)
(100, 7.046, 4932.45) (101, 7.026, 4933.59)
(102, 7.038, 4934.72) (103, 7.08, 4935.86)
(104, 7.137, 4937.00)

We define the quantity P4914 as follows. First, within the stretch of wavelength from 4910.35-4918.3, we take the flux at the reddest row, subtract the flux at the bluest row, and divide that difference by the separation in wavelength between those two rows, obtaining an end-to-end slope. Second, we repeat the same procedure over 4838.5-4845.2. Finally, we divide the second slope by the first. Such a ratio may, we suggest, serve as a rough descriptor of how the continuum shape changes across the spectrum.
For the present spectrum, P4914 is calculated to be -2.0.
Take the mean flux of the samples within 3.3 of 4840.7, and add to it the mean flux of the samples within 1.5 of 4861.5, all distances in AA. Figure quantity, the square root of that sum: 3.45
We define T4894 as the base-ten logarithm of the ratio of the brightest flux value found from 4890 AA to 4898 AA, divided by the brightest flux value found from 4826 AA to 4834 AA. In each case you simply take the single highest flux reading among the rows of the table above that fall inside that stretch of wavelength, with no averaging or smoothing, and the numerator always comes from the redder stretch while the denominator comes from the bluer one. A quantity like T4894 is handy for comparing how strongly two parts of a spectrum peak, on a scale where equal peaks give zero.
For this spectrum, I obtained -0.02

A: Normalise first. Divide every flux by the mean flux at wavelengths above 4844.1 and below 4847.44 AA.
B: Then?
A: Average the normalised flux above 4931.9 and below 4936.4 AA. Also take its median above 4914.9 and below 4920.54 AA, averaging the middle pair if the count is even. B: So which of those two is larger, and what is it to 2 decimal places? 1.05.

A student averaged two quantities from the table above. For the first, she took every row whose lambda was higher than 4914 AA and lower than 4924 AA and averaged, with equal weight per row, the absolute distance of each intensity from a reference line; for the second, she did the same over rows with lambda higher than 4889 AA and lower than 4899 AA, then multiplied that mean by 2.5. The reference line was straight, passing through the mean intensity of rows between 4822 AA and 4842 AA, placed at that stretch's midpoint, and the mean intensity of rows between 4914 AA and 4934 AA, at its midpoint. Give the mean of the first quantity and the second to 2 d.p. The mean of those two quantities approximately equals 0.43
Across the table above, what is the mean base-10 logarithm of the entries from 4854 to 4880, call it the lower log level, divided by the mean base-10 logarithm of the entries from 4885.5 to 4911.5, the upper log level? 0.95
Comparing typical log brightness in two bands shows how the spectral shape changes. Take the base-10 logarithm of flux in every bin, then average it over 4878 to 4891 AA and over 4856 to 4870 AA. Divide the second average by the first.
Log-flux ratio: 0.958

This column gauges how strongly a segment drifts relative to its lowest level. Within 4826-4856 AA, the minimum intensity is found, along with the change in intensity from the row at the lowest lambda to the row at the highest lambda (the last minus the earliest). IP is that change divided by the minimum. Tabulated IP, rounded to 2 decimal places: -0.18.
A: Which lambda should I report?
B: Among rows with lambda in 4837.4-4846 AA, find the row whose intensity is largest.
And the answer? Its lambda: 4845.77 AA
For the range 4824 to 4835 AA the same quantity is 4827.95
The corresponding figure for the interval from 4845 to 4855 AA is 4848.00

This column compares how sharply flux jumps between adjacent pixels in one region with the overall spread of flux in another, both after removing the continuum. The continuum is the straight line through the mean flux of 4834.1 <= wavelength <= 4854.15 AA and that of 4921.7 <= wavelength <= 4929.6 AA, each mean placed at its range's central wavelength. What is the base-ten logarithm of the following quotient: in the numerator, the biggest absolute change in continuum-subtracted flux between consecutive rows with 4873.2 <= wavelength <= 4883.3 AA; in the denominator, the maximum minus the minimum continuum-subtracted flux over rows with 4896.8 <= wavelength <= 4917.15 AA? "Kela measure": -0.25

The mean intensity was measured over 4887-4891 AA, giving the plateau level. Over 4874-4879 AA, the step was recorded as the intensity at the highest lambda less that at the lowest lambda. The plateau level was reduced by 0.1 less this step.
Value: 6.2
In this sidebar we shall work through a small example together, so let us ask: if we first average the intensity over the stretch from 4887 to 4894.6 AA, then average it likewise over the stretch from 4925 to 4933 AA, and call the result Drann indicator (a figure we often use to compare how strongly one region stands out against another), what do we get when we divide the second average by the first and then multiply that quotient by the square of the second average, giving 52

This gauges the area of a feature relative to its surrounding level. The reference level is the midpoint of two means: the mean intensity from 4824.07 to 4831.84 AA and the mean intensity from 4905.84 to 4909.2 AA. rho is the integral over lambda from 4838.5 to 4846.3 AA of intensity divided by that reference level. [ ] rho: 7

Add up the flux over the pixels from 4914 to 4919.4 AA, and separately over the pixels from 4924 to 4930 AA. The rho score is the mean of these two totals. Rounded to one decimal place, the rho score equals 34.3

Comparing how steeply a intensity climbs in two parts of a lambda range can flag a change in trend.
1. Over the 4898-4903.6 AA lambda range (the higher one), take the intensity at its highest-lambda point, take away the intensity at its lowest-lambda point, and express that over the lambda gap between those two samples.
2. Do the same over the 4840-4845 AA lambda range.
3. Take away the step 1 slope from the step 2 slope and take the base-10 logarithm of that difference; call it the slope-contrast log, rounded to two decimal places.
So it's -1.07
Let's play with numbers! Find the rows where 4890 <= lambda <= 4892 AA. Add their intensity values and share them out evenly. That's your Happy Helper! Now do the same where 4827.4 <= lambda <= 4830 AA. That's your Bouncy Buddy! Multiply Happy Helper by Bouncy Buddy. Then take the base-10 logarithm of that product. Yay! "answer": 1.66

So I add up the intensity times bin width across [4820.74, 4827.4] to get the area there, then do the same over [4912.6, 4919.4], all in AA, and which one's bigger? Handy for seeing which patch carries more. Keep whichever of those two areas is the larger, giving 47.9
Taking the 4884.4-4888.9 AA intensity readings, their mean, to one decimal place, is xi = 6.4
